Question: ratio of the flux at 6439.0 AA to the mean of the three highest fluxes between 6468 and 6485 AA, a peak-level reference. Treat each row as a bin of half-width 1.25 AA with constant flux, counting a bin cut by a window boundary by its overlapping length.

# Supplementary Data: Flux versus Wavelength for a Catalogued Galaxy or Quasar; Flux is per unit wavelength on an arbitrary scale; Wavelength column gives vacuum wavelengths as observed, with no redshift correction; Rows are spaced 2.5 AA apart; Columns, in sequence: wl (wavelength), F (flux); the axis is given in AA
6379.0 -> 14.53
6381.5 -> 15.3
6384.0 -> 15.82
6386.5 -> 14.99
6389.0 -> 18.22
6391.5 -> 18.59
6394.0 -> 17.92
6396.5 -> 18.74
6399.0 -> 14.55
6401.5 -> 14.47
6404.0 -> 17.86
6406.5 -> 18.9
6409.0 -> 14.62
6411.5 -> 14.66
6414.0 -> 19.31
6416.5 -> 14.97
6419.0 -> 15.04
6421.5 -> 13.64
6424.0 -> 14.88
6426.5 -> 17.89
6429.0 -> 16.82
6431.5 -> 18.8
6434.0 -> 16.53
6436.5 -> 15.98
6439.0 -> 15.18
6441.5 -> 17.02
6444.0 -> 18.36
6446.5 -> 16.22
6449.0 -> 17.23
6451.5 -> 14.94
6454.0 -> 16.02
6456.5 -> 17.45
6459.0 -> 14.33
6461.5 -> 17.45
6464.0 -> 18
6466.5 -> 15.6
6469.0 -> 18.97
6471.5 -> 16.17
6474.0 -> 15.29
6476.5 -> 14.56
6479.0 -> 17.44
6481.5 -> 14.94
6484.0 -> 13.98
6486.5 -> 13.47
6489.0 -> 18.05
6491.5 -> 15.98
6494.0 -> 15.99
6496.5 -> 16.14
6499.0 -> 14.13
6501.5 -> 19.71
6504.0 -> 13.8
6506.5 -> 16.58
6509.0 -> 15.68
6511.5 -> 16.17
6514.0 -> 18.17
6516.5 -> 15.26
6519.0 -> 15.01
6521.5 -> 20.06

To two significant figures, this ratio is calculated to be 0.87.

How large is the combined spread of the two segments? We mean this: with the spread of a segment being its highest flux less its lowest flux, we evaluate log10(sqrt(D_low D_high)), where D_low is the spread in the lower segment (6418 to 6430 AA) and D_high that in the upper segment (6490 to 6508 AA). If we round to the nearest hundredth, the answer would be 0.70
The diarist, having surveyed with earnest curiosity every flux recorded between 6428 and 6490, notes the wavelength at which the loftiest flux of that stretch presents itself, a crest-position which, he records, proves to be 6469.0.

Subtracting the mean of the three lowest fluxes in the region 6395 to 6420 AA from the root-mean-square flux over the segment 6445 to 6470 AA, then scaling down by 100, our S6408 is 0.0213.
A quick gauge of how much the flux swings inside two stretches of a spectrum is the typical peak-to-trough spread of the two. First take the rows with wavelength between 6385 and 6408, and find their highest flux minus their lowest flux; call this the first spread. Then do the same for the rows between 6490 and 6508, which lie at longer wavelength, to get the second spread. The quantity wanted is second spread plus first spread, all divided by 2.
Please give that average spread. 5.17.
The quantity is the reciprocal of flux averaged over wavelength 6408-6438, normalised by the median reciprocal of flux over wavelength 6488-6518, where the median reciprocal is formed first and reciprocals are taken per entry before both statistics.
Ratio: 1.01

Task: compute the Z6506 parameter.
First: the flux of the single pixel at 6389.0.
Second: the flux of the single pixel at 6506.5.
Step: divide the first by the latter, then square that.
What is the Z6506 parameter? 1.2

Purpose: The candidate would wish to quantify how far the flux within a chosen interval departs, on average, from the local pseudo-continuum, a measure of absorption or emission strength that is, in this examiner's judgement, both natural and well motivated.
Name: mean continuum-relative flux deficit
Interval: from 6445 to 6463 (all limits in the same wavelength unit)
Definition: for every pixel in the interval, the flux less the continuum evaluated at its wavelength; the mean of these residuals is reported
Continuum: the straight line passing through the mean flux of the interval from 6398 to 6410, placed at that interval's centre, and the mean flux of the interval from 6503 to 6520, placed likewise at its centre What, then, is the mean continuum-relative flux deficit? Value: 0.3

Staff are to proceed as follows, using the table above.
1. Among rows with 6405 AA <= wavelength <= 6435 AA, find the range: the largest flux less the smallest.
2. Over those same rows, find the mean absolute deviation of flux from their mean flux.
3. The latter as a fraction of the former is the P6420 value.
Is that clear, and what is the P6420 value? 0.30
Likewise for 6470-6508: 0.22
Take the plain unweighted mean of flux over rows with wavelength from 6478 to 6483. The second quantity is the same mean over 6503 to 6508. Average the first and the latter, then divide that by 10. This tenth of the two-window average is 1.57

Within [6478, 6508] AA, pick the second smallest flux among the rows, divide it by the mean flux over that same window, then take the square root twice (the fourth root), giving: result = 0.966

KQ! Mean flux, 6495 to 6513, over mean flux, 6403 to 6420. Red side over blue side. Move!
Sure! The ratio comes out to 0.97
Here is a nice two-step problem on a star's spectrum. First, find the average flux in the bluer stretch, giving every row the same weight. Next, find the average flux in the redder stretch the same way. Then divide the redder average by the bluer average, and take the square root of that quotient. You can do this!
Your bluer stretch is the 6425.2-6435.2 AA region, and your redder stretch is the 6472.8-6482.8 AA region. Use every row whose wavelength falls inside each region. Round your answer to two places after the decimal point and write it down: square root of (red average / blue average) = 0.94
